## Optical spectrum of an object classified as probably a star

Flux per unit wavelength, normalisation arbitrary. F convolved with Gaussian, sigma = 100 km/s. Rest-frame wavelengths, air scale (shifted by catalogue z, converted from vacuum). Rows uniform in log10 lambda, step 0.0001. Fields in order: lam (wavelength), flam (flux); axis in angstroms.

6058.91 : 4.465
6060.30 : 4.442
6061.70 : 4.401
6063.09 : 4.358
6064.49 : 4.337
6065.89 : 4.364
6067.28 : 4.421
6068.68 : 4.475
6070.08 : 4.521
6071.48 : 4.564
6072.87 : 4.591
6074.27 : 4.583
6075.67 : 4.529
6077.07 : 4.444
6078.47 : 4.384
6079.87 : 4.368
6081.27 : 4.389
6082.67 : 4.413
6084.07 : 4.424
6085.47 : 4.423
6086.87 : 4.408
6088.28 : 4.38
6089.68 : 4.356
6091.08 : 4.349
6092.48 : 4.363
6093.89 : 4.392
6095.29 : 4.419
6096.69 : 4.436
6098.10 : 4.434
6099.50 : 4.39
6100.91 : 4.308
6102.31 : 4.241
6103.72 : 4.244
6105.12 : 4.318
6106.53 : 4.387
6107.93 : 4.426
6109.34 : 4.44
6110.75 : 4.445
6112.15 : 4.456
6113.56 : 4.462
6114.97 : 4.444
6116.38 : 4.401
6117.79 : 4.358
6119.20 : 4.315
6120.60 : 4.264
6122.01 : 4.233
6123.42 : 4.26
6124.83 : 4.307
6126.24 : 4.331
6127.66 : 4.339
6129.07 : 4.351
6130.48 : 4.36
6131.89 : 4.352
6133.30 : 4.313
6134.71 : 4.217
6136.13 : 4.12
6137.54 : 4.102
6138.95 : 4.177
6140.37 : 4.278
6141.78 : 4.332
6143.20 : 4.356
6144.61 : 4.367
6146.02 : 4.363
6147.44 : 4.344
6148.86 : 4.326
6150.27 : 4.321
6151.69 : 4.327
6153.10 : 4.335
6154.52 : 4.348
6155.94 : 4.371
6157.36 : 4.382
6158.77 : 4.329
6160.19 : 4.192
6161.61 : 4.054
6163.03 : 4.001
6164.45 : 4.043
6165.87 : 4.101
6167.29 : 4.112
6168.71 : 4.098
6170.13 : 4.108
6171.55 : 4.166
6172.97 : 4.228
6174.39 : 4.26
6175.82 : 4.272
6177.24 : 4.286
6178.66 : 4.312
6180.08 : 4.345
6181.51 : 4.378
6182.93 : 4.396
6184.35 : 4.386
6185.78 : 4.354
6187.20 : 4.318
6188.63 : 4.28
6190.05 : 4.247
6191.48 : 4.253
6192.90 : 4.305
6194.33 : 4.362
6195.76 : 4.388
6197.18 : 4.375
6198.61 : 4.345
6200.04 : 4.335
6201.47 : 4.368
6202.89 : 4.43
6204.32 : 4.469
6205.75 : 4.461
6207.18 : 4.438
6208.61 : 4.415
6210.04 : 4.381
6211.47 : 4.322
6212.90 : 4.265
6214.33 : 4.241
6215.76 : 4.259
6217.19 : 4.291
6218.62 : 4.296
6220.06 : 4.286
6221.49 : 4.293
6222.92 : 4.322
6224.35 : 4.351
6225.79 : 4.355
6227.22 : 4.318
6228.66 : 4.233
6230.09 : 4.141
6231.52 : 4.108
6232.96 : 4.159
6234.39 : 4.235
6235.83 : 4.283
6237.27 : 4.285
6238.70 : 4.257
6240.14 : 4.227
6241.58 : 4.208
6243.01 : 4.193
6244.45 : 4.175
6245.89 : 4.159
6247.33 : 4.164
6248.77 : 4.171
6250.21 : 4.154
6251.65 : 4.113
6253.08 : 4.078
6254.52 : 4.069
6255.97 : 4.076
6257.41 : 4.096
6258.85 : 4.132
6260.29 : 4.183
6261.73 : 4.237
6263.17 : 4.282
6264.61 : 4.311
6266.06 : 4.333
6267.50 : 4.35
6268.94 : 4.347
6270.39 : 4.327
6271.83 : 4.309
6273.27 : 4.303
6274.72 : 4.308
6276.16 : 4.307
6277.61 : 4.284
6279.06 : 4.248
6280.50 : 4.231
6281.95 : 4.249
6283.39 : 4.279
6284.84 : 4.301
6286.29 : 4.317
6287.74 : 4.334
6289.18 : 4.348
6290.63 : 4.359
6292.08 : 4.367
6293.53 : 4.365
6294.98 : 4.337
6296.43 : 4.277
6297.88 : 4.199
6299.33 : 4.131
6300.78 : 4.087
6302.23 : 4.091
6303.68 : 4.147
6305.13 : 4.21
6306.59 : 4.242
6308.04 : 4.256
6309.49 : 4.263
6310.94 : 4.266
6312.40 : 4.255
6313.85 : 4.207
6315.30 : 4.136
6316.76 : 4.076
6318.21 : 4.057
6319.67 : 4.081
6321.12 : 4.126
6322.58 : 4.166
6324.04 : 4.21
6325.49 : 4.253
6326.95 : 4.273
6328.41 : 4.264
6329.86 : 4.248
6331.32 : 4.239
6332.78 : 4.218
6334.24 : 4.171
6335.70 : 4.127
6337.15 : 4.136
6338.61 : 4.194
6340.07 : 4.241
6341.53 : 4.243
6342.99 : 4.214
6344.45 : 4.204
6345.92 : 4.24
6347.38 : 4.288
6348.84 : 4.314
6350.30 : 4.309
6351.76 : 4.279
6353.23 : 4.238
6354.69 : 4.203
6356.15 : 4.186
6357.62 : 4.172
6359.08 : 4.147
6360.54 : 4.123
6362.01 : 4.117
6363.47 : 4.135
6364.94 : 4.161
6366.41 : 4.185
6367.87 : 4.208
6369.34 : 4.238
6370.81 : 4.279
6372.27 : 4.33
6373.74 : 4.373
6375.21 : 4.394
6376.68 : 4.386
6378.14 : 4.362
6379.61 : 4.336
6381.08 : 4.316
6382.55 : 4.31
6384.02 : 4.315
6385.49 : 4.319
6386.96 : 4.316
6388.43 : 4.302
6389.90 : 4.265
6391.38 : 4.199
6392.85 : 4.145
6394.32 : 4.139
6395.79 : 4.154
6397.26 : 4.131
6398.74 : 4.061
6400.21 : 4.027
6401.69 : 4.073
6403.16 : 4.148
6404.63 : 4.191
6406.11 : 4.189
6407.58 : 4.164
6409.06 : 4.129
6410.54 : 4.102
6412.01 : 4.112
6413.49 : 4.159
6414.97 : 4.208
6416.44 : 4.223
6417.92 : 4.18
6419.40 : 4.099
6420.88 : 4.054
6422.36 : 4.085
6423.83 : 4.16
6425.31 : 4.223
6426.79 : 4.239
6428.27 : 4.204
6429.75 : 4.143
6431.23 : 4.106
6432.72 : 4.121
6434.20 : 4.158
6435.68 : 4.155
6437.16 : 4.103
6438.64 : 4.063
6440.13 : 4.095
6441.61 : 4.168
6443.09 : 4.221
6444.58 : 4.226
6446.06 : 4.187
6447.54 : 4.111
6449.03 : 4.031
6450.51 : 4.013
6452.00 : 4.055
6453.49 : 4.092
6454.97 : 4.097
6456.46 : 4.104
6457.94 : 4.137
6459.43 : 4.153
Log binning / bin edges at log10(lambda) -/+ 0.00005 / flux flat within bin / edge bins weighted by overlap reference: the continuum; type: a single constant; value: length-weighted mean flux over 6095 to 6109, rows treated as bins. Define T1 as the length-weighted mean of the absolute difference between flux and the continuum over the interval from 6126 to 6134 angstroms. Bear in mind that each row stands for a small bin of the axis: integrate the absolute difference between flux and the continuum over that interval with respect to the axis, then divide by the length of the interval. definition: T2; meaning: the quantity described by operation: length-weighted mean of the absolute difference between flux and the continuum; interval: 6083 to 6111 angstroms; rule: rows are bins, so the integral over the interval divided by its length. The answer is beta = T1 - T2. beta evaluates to -0.03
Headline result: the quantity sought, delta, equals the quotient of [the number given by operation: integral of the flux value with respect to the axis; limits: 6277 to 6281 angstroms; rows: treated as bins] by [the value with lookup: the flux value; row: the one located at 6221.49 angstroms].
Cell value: 4.0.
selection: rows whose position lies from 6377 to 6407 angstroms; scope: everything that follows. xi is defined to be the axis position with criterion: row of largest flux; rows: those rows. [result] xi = 6378.14 angstroms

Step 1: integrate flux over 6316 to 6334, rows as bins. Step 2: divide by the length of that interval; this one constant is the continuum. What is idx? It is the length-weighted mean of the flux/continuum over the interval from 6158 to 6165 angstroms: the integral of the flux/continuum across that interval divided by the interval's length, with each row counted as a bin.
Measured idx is 0.99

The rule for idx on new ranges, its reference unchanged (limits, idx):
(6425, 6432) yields 1.00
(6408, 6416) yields 0.99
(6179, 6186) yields 1.04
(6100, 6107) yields 1.03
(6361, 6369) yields 0.99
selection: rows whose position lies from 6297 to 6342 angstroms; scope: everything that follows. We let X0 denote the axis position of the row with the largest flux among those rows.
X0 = 6326.95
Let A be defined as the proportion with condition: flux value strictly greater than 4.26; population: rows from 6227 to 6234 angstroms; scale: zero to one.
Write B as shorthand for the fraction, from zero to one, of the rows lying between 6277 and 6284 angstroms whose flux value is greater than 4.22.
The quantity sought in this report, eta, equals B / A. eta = 5.0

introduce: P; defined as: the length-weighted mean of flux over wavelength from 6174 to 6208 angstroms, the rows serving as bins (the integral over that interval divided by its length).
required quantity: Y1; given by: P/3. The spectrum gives 1.45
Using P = 4.35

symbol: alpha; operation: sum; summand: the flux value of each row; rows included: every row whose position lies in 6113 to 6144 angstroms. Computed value 94.7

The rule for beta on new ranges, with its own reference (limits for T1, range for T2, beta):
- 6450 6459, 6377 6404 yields 0.13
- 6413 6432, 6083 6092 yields 0.17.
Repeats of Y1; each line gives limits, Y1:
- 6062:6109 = 1.47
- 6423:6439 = 1.39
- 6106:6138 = 1.45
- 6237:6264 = 1.39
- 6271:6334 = 1.41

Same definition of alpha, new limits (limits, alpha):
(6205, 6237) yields 94.5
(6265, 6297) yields 94.9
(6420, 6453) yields 90.9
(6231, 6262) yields 91.8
